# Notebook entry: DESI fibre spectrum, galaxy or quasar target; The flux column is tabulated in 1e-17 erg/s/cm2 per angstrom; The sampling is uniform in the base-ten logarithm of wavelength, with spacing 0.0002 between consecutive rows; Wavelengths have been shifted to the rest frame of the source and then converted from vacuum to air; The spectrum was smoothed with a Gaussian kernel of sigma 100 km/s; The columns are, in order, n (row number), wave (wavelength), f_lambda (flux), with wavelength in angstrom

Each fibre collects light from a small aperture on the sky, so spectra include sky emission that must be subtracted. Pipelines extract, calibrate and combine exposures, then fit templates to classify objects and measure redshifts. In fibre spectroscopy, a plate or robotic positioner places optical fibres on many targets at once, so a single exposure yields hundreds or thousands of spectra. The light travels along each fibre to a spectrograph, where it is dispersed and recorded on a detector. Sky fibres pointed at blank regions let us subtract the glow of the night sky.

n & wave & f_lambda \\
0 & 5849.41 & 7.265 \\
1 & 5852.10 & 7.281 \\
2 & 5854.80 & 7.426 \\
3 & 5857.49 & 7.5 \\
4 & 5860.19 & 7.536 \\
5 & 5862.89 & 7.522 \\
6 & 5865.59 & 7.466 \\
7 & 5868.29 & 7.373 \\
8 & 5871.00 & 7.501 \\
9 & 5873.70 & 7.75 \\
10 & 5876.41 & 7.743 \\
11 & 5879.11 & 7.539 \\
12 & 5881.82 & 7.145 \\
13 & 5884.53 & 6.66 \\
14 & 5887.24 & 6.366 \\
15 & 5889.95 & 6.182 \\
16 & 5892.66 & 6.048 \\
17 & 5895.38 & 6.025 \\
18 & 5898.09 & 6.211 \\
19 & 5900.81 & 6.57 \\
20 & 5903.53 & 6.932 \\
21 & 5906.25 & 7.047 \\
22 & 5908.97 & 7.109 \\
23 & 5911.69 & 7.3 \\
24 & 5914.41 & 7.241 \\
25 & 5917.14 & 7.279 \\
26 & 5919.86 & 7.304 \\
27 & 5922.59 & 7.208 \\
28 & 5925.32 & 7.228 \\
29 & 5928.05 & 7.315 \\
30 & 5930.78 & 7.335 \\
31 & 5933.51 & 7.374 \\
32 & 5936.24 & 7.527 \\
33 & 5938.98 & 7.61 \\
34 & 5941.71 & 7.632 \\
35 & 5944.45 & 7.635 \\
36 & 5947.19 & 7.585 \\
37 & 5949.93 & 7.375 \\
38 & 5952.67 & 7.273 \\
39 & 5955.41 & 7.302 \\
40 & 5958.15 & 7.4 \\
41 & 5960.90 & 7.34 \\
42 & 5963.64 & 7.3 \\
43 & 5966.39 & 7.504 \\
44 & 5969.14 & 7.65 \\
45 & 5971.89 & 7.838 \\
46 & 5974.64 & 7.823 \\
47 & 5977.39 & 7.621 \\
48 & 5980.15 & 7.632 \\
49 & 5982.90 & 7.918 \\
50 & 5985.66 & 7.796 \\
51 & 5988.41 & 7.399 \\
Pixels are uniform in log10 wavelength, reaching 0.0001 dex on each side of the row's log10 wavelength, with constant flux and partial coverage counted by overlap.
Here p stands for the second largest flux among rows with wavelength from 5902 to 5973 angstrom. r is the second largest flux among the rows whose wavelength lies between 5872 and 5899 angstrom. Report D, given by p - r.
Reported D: -0.09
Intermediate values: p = 7.65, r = 7.743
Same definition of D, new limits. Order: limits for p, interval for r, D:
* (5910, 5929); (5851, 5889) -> -0.44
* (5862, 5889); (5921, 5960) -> 0.11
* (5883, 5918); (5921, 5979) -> -0.54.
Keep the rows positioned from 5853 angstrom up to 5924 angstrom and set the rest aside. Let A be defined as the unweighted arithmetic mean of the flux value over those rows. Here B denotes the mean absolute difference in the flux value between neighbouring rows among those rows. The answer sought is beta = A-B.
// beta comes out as 6.92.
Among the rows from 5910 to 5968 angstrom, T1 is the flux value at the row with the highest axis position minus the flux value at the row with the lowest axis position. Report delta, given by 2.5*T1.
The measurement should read 0.51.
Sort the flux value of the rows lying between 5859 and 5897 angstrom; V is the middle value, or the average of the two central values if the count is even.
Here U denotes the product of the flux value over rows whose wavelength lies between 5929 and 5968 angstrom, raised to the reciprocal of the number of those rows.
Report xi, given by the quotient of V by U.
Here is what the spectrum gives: 0.997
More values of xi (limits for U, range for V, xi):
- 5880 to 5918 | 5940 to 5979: 1.125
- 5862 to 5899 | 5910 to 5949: 1.056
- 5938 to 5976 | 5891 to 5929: 0.952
